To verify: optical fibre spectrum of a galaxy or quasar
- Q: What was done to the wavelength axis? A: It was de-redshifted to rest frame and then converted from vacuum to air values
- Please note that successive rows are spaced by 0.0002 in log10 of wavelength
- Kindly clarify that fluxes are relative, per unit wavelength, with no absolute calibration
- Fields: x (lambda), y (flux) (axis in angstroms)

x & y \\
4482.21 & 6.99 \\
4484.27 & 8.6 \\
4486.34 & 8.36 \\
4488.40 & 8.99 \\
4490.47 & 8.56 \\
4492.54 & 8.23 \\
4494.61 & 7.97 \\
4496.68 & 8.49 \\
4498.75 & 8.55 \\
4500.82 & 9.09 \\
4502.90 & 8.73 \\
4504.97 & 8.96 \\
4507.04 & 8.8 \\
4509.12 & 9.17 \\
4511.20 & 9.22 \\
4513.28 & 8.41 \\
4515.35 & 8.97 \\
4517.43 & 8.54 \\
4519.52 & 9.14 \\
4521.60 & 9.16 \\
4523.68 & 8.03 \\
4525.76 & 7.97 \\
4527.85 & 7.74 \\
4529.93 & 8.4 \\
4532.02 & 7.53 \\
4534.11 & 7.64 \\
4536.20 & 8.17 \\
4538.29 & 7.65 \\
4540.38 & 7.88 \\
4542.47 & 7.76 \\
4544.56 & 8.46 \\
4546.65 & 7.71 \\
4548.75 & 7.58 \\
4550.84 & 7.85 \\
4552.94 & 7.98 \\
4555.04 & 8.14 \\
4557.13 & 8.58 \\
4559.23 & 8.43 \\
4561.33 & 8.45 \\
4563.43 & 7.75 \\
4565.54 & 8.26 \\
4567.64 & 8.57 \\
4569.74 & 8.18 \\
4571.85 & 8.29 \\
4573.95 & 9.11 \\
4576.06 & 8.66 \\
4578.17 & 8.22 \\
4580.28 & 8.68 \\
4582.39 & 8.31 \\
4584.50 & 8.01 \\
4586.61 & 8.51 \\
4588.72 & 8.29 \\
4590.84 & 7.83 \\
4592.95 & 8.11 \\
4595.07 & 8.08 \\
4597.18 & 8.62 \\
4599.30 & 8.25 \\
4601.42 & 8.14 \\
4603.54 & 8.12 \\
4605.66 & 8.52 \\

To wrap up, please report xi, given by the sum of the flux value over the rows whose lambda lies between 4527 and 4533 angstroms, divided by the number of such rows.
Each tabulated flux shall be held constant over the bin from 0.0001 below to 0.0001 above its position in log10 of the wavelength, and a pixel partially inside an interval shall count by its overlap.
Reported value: 7.89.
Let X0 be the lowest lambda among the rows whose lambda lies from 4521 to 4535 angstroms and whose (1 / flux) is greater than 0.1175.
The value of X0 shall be 4523.68 angstroms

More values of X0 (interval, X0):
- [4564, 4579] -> 4565.54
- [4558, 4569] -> 4559.23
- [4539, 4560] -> 4540.38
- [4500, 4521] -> 4513.28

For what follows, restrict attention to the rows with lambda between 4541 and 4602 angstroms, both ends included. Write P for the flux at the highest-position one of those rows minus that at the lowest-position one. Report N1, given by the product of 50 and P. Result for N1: 19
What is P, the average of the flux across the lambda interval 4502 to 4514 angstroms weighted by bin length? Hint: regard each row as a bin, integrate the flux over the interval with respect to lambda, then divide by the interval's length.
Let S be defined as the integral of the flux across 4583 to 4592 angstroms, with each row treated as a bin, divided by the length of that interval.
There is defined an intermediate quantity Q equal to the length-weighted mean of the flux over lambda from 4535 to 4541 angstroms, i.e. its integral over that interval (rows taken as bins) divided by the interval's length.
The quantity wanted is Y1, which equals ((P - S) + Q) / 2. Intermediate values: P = 8.9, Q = 7.9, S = 8.2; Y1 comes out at 4.3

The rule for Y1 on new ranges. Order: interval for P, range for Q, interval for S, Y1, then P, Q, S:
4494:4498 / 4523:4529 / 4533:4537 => 4.2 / 8.3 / 7.9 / 7.9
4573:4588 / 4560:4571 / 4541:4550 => 4.4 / 8.5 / 8.2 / 7.9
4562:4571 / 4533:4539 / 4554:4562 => 3.8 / 8.2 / 7.8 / 8.4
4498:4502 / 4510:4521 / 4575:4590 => 4.7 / 8.8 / 8.9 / 8.4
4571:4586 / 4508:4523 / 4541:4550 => 4.8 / 8.5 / 8.9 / 7.9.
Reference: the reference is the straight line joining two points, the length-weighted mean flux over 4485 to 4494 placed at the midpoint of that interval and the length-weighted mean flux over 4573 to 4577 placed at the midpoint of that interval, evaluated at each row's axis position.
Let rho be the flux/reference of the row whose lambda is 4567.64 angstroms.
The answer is 0.97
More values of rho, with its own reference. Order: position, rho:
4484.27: 1.01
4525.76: 0.92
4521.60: 1.06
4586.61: 0.95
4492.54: 0.97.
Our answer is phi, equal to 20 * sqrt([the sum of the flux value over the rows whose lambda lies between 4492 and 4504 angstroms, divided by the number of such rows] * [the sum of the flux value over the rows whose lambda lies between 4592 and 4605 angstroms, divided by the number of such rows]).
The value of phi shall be 167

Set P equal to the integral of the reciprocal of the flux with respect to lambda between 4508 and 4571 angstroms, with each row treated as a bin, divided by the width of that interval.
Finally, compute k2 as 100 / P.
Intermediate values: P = 0.122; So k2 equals 821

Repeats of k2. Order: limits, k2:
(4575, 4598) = 829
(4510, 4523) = 887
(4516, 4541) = 814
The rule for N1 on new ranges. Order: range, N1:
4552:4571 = 10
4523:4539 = -19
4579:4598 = -3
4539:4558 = 35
